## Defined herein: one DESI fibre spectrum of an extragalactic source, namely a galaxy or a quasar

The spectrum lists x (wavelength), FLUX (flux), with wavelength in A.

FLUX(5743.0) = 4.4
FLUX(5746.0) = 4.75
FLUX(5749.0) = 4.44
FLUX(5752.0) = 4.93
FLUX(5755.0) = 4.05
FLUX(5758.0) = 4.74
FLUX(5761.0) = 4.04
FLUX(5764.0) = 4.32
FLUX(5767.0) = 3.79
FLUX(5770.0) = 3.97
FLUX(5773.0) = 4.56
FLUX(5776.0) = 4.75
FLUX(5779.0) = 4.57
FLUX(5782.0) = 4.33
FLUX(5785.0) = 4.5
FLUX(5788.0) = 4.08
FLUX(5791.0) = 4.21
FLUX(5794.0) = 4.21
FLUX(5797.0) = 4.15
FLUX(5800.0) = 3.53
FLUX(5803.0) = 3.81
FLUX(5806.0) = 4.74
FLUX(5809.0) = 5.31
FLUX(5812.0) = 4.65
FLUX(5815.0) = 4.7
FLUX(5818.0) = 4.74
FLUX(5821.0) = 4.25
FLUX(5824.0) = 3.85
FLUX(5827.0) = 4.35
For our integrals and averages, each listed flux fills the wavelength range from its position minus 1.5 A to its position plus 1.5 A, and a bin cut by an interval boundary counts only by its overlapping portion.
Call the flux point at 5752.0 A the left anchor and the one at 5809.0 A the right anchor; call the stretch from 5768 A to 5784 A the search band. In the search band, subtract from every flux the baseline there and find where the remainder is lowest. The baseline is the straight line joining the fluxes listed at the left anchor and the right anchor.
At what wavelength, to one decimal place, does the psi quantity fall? 5770.0 A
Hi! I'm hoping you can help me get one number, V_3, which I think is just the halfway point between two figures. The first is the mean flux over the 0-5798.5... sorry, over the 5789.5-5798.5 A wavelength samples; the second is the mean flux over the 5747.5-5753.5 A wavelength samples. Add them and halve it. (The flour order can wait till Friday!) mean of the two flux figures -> 4.44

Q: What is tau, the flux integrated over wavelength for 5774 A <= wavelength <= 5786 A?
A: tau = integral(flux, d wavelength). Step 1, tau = 54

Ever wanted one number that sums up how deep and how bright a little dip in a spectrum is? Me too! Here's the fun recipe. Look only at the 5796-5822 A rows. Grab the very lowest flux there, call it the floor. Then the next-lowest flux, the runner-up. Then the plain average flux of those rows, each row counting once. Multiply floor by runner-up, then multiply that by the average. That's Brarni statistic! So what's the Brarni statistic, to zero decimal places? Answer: 60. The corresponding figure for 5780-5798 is 72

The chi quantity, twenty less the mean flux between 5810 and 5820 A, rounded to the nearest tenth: 15.3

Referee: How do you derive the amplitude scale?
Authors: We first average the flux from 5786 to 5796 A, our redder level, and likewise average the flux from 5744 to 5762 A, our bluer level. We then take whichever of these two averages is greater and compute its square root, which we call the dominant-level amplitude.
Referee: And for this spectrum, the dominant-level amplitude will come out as 2.12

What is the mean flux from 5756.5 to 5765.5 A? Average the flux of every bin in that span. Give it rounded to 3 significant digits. 4.37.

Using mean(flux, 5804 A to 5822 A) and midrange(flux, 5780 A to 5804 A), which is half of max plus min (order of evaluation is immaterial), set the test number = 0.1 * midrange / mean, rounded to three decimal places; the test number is 0.085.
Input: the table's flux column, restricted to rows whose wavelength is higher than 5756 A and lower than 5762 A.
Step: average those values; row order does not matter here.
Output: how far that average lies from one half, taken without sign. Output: 3.89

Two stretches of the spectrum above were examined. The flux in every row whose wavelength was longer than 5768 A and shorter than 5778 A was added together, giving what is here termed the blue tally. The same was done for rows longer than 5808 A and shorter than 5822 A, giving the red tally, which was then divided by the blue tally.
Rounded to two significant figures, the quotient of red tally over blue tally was 1.8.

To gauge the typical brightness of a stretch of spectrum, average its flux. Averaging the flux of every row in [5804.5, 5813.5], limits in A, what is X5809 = 4.9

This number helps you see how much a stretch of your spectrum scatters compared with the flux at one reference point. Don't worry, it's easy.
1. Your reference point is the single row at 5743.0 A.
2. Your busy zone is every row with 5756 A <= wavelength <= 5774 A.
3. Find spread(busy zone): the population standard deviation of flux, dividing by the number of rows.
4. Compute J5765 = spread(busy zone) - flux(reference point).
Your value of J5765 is -4.1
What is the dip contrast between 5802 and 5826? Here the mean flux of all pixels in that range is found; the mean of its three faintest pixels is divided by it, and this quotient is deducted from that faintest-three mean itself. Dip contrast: 3.09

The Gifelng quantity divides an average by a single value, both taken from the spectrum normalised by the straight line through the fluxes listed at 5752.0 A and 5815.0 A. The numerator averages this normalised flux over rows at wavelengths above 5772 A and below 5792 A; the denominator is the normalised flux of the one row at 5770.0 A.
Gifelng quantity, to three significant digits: 1.13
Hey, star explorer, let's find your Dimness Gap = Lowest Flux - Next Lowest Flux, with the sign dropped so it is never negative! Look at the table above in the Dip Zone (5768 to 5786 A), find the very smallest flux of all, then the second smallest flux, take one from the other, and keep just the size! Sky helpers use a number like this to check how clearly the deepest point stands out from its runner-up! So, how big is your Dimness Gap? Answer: 0.36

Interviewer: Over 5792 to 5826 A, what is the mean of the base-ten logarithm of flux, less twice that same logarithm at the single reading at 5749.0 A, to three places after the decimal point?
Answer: -0.658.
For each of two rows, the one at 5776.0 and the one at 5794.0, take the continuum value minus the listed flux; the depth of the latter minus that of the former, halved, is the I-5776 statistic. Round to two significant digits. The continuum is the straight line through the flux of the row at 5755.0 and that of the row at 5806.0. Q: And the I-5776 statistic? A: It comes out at 0.39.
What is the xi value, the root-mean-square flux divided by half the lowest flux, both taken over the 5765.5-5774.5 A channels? 2.17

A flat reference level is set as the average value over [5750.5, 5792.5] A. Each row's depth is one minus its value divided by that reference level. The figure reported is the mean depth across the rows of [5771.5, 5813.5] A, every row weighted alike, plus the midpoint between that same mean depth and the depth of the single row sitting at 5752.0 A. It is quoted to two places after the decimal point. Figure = -0.08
